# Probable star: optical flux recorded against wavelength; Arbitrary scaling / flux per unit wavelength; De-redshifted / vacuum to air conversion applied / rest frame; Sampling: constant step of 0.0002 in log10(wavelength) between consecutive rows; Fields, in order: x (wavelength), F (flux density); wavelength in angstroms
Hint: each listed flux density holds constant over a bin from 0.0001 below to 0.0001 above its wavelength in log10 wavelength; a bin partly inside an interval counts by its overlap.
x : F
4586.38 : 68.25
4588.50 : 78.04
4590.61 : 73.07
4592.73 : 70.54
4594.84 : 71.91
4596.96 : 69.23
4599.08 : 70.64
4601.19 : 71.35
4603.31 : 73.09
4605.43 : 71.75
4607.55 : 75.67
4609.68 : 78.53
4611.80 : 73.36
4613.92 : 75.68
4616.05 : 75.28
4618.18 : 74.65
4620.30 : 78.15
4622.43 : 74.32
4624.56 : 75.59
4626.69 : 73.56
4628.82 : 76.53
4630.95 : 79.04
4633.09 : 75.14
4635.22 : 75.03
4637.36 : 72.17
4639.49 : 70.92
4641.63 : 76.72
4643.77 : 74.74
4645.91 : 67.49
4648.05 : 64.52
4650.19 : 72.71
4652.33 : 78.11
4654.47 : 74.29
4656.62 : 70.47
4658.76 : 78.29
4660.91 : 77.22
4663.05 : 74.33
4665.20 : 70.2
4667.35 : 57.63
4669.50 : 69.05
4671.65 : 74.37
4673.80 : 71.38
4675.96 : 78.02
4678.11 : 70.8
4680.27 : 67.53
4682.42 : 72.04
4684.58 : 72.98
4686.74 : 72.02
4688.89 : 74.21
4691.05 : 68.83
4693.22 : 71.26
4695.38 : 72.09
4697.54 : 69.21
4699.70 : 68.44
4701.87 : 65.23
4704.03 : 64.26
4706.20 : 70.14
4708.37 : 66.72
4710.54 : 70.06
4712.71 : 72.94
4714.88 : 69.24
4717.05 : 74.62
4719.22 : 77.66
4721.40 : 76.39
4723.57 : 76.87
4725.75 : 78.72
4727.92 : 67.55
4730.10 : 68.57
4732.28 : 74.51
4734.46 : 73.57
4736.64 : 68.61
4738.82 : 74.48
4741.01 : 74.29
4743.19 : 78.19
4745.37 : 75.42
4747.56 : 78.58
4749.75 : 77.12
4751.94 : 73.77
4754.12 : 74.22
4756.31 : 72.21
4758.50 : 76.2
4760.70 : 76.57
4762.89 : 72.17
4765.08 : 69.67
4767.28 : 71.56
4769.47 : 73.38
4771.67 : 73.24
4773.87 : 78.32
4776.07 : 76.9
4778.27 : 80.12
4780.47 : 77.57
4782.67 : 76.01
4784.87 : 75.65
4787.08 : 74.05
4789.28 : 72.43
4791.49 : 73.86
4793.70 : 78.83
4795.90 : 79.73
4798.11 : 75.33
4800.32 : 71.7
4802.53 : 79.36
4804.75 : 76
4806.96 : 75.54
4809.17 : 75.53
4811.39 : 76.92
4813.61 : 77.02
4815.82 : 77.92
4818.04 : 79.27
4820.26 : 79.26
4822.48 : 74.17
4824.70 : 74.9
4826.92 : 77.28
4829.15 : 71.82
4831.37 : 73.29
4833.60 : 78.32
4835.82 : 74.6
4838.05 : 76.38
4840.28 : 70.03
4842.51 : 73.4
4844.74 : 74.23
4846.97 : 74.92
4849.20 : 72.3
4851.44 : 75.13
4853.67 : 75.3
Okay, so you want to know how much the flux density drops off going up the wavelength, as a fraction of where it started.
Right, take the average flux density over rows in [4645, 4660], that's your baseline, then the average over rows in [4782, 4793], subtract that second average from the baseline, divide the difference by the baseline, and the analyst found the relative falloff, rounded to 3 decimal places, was -0.029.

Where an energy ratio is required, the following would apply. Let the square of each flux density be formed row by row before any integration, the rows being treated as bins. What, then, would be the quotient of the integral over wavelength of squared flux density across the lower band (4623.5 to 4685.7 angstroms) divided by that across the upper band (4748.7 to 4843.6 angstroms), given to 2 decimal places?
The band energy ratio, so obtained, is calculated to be 0.61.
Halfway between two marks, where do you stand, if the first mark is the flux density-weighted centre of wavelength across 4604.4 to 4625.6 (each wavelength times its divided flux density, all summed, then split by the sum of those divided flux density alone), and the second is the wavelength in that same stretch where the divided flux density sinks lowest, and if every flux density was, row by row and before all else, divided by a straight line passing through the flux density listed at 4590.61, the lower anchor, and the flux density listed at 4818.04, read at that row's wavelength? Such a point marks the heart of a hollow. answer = 4610.2 angstroms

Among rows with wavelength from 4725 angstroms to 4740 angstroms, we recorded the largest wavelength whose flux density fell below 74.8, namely 4738.82 angstroms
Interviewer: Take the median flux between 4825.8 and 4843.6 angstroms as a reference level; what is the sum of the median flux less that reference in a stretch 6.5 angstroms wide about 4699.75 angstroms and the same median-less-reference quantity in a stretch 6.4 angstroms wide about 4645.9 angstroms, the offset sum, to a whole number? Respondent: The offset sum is -12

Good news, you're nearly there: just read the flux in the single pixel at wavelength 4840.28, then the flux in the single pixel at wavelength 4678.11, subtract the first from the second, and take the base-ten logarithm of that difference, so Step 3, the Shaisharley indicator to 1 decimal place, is -0.1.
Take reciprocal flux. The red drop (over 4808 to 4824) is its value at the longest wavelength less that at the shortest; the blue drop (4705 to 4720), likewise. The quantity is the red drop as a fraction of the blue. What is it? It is -0.18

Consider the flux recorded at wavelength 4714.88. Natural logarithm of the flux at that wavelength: 4.24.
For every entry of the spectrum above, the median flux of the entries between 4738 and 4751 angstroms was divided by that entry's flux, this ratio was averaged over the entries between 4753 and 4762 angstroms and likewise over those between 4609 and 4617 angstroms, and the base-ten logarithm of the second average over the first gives -0.005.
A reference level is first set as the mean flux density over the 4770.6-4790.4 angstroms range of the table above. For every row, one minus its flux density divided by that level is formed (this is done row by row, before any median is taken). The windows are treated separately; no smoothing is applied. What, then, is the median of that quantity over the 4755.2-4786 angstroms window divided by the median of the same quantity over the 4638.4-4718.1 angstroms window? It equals 0.0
